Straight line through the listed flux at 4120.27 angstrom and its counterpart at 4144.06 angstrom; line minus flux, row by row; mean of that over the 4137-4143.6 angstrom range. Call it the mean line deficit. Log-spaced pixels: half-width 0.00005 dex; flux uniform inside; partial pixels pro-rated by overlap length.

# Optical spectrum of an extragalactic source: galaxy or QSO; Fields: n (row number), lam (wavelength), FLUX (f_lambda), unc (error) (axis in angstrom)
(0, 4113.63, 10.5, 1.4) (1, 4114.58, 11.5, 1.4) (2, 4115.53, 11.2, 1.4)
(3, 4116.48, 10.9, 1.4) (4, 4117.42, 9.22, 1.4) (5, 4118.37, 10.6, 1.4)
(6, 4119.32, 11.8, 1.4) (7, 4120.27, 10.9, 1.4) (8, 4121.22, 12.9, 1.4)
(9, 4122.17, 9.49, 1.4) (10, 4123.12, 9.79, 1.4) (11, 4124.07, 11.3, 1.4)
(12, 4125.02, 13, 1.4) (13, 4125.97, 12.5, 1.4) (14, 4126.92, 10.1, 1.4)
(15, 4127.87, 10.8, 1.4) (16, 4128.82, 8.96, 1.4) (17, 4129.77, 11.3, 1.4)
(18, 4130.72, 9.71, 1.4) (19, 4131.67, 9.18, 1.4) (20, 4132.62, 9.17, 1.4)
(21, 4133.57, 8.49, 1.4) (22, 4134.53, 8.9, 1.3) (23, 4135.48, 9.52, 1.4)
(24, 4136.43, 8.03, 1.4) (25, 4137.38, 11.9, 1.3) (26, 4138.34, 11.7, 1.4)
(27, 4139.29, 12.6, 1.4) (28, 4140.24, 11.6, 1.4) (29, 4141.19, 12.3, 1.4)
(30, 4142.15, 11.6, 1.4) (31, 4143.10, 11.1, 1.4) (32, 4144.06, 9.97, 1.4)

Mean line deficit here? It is -1.7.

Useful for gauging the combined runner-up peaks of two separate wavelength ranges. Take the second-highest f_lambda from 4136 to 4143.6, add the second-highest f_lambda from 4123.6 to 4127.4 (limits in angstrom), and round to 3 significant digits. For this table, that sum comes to 24.8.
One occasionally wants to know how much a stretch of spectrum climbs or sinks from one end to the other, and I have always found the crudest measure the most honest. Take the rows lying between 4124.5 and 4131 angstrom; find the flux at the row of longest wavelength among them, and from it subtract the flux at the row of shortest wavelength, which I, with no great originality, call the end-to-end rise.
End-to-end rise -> -3.3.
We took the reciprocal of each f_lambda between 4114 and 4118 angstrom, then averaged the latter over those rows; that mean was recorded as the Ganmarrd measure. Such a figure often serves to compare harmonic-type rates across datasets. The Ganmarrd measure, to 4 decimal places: 0.0941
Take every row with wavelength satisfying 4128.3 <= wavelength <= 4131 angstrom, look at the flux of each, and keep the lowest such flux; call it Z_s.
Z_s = 8.96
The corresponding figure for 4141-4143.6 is 11.1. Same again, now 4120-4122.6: 9.49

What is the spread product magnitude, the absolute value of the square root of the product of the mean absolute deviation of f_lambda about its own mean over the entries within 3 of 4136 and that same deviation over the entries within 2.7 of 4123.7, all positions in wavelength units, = 1.33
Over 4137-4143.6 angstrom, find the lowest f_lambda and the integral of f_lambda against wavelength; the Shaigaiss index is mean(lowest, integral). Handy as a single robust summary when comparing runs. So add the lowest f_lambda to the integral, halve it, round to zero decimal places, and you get 45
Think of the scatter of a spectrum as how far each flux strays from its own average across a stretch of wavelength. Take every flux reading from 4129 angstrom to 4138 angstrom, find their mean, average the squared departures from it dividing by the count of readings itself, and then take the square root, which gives 1.2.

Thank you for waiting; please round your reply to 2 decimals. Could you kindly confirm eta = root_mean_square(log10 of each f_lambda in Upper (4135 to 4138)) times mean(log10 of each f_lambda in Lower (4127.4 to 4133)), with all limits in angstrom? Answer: 0.98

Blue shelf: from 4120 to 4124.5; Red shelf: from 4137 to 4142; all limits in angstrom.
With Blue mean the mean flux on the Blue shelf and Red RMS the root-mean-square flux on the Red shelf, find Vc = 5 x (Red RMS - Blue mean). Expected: 6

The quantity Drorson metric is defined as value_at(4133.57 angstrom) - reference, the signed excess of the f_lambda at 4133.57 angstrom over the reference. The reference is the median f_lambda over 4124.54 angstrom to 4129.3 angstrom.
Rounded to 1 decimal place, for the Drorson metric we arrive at -2.3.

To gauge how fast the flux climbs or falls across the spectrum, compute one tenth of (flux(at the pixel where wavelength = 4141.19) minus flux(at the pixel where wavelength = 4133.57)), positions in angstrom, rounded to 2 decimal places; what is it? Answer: 0.38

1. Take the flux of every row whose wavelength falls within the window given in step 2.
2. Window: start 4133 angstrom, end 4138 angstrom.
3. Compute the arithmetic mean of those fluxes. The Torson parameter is 9.4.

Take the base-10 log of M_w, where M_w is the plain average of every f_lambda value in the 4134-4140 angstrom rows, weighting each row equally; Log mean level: 1.02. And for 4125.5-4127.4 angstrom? 1.05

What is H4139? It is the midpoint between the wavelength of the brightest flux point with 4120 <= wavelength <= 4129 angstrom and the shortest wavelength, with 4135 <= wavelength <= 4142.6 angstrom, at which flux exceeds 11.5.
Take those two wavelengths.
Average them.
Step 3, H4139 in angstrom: 4131.2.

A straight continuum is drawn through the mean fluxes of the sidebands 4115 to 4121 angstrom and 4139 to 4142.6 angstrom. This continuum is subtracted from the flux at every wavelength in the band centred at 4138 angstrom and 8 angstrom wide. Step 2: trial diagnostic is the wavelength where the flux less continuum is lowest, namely 4136.43 angstrom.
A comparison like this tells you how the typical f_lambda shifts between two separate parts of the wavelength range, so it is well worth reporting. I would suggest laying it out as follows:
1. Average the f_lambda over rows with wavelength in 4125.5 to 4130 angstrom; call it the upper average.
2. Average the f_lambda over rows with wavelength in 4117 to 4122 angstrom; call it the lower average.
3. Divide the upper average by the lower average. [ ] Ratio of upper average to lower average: 0.97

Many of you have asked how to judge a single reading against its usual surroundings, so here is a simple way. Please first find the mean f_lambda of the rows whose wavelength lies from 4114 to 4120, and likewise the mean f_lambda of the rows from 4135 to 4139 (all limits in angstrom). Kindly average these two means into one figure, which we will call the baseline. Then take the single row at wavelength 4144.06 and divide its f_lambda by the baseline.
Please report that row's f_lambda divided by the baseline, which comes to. 0.94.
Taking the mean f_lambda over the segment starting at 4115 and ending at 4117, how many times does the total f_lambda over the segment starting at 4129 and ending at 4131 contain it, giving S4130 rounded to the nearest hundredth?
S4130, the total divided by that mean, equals 1.90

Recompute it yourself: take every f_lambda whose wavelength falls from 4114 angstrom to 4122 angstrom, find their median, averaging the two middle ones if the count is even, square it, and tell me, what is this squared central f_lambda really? 122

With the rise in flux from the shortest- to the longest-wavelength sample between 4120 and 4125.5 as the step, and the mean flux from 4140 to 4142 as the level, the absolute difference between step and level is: 9.8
